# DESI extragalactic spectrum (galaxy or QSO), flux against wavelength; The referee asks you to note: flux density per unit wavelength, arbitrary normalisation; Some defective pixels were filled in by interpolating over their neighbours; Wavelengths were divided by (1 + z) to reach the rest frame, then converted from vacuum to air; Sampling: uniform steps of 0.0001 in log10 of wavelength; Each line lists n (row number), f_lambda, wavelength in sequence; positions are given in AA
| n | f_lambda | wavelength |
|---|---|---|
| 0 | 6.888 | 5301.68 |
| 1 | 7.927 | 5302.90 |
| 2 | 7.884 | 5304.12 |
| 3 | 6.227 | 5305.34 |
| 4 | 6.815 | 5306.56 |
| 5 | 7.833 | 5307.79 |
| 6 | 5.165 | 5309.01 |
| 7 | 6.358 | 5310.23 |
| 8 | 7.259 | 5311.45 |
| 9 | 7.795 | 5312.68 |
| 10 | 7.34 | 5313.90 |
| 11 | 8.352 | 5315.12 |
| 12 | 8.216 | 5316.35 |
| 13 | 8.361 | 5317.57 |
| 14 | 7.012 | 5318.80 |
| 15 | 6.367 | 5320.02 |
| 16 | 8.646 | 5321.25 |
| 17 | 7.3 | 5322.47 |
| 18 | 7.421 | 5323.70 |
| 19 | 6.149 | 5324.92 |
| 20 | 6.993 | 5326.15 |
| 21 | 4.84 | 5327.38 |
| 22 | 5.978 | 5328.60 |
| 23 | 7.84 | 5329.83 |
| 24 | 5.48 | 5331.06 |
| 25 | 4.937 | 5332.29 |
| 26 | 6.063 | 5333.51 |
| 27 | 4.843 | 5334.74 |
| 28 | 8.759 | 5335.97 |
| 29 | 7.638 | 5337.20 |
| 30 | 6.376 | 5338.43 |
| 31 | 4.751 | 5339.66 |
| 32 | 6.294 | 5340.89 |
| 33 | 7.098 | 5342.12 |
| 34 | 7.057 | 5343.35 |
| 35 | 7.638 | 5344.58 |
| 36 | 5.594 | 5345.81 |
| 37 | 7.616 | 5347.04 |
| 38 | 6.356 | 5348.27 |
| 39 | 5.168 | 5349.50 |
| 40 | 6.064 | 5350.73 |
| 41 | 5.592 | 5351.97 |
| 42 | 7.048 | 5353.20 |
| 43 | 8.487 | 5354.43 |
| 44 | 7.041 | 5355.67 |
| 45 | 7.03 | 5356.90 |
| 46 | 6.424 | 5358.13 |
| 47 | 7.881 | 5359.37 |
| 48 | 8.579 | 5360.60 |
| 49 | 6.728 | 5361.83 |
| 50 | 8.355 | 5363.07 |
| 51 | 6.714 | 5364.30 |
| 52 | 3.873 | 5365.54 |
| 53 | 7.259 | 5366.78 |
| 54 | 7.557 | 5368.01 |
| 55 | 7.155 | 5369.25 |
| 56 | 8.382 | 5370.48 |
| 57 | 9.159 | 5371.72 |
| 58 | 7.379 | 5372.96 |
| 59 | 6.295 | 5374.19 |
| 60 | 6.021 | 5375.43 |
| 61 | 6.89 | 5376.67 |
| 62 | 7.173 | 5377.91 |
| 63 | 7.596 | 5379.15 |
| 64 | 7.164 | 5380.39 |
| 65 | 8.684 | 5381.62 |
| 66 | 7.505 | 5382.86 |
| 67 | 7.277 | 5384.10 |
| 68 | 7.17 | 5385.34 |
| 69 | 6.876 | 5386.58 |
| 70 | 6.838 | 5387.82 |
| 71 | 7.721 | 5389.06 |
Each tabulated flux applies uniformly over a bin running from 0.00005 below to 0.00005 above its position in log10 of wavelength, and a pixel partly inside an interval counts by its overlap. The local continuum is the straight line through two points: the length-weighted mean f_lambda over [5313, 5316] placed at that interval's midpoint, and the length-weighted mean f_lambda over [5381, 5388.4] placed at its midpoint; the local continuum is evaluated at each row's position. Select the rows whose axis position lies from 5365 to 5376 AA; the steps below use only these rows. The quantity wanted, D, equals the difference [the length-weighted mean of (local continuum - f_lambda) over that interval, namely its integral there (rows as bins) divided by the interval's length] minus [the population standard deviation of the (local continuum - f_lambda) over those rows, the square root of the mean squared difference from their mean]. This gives -1.0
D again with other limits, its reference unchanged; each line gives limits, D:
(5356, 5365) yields -0.6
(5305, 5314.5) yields 0.2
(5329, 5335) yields 0.8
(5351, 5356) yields -0.4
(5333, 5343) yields 0.0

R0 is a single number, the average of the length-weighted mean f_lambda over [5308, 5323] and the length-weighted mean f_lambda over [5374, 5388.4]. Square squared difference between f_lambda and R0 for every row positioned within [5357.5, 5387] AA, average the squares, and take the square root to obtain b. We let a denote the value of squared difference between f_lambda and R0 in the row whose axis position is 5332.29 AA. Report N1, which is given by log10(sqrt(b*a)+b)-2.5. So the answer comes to -1.70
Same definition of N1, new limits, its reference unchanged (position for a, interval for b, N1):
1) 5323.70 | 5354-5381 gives -2.03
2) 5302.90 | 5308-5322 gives -2.11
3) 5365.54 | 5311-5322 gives -1.87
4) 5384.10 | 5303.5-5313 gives -2.28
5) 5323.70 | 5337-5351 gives -2.07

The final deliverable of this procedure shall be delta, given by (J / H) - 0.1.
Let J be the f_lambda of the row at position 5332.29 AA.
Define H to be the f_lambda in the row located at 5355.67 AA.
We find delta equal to 0.60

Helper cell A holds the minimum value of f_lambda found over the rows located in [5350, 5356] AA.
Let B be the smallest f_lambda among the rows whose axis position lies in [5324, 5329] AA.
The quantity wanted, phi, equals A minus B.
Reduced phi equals 0.8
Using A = 5.592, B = 4.84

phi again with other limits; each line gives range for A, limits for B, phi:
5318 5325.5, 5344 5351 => 1.0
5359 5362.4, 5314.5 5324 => 0.4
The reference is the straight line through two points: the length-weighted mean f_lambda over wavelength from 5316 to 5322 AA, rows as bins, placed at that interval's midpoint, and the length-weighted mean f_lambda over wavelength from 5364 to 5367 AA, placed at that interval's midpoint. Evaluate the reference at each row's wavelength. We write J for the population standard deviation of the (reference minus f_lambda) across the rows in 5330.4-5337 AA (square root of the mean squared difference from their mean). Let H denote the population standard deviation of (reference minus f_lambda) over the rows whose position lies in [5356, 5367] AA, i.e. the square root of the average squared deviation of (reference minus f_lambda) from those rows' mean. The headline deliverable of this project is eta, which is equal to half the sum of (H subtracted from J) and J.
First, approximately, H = 1.3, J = 1.49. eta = 0.85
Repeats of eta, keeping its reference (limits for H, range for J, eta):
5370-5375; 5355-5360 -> 0.03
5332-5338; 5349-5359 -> 0.25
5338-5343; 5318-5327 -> 0.30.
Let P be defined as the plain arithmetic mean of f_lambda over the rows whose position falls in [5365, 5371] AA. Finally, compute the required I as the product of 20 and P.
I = 137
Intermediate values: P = 6.85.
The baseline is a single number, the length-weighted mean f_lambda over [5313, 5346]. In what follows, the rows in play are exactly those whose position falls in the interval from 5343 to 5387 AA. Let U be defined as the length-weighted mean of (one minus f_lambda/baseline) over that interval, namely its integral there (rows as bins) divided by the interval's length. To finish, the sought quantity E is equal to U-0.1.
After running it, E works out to -0.14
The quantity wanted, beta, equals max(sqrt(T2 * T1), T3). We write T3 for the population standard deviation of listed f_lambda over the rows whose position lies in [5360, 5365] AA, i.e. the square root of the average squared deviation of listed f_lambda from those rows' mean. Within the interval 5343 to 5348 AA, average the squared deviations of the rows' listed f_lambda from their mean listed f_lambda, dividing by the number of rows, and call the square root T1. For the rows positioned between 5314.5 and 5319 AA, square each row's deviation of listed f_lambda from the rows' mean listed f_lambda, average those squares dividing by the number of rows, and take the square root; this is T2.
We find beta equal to 0.9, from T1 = 0.8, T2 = 0.56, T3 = 0.88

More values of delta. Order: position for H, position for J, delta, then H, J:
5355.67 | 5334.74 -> 0.59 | 7.041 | 4.843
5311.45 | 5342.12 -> 0.88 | 7.259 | 7.098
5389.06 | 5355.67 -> 0.81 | 7.721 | 7.041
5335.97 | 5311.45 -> 0.73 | 8.759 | 7.259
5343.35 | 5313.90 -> 0.94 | 7.057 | 7.34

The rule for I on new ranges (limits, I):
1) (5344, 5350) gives 129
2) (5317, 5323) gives 151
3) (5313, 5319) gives 157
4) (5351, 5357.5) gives 141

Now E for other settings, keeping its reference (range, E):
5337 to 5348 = -0.07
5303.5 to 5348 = -0.10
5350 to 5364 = -0.15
